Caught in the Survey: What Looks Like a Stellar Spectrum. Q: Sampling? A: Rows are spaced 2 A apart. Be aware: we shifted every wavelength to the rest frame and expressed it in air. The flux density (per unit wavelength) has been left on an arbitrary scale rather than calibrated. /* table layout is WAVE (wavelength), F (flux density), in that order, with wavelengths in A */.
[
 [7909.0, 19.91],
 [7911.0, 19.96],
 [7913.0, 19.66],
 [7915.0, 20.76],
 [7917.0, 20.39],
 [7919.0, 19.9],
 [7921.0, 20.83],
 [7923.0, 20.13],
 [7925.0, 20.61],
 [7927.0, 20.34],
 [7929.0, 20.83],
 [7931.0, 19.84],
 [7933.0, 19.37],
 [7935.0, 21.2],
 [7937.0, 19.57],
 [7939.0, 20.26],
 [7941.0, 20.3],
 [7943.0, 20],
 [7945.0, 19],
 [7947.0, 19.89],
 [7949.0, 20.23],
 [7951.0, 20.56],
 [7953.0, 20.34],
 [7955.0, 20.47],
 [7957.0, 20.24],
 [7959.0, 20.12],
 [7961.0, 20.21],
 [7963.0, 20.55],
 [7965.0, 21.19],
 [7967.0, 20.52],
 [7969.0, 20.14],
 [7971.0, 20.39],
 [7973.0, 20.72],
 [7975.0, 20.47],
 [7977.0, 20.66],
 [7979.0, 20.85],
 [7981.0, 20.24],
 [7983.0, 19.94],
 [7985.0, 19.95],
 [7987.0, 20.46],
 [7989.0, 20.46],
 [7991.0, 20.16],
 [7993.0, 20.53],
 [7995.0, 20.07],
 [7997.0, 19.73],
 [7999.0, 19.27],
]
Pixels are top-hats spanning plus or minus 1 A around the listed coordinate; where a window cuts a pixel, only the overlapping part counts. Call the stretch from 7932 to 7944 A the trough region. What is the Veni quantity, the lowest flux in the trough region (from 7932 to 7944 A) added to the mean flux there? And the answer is 39.5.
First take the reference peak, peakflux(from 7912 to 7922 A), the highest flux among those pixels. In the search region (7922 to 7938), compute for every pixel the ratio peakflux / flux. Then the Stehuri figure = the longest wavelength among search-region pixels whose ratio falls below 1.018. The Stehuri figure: 7935.0 A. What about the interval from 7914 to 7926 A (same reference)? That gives 7925.0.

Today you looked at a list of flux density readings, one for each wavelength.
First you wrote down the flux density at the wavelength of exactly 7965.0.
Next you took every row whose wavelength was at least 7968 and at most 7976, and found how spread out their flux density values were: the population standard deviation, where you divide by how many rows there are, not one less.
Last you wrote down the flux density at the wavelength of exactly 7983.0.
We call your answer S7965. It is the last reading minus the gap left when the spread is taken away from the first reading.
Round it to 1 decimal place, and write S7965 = -1.0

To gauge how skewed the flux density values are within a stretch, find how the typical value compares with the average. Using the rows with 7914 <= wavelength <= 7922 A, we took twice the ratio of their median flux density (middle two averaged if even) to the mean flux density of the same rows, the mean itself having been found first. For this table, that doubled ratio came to 2.01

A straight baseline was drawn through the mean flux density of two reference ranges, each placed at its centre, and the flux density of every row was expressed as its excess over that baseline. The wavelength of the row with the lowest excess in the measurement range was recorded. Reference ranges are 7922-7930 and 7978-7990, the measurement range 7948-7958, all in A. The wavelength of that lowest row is 7949.0 A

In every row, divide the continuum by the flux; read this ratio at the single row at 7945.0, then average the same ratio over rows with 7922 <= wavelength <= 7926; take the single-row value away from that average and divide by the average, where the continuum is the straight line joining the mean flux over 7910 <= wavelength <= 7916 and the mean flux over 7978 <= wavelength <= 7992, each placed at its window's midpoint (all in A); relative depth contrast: -0.075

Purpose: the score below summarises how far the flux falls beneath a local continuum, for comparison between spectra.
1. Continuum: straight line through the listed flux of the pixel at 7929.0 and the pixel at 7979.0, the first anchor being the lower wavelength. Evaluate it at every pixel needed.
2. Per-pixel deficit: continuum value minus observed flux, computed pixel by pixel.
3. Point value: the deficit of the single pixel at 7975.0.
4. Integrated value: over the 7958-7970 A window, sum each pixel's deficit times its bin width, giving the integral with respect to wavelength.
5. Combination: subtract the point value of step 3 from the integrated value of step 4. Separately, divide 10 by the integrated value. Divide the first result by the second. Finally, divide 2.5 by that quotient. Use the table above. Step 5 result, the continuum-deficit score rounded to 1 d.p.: 1.2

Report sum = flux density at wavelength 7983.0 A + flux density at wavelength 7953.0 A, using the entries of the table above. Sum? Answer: 40.3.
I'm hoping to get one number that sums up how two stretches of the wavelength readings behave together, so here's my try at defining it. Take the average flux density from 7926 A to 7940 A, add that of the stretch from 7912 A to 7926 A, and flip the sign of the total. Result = -40.5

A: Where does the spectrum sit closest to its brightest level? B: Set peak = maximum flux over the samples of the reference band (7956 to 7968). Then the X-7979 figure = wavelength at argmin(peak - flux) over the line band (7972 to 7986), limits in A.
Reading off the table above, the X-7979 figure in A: 7979.0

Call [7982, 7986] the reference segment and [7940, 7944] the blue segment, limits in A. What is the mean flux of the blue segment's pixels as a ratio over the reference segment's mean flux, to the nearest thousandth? 1.010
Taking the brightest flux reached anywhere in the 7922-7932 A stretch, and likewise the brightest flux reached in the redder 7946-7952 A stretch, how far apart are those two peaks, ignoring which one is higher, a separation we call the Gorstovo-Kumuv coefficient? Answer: 0.27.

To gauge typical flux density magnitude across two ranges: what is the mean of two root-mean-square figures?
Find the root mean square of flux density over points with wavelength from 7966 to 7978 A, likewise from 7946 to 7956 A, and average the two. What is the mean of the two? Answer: 20.4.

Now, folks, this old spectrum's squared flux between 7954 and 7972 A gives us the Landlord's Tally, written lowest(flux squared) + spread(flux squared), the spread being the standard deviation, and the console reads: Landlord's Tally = 418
